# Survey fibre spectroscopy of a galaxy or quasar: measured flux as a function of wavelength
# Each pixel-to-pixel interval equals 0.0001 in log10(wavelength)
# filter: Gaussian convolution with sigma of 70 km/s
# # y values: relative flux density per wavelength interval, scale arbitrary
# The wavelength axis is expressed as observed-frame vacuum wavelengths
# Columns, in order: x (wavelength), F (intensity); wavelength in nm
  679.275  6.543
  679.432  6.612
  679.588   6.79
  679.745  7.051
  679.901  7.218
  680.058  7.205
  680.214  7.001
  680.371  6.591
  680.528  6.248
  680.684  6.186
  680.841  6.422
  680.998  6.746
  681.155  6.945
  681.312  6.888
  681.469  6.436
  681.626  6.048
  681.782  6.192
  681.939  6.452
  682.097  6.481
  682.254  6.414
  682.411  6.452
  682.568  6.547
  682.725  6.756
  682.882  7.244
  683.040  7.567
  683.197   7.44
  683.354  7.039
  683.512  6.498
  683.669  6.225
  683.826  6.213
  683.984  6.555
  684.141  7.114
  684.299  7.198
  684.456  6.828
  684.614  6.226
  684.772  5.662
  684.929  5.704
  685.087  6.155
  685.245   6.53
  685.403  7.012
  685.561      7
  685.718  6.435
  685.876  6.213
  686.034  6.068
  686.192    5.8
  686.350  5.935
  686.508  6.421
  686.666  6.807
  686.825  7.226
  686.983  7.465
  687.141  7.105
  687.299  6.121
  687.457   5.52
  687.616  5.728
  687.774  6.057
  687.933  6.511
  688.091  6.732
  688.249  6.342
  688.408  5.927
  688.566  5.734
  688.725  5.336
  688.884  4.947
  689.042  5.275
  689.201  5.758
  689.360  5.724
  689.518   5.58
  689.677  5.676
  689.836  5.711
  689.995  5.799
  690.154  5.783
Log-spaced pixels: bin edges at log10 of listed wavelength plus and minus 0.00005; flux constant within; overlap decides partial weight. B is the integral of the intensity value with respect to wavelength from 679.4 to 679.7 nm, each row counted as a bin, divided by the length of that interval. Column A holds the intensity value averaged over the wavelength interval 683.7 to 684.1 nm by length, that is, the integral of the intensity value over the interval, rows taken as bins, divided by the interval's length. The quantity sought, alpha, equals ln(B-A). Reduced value -1.2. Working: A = 6.4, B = 6.75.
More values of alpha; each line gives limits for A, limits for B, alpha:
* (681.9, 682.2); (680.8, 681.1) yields -1.7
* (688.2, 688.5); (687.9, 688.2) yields -0.6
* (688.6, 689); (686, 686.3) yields -0.4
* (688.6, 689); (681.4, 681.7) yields 0.0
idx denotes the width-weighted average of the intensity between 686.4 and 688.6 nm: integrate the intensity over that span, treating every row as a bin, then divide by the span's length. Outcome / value 6.41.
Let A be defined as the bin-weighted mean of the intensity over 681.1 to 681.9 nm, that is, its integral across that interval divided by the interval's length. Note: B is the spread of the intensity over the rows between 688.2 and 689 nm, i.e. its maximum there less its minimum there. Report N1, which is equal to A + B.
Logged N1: 7.9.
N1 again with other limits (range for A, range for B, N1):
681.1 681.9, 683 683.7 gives 7.8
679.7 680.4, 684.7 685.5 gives 8.4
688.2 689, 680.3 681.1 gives 6.2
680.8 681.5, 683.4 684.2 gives 7.6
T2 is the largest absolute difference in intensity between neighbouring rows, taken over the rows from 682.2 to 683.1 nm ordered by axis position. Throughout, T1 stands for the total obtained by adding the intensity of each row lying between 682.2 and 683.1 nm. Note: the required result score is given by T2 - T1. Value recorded -40.5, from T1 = 41.0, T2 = 0.49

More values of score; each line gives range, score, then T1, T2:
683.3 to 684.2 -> -39.1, 39.6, 0.56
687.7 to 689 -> -47.1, 47.6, 0.45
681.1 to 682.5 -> -57.9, 58.3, 0.45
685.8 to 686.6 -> -30.0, 30.4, 0.49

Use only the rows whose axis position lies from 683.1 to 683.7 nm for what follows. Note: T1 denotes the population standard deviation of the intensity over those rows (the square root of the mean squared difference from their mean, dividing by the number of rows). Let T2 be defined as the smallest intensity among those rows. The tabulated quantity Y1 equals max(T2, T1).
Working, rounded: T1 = 0.47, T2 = 6.225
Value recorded 6.2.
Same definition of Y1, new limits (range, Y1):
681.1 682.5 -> 6.0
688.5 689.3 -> 4.9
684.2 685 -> 5.7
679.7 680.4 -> 6.6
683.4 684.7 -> 6.2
